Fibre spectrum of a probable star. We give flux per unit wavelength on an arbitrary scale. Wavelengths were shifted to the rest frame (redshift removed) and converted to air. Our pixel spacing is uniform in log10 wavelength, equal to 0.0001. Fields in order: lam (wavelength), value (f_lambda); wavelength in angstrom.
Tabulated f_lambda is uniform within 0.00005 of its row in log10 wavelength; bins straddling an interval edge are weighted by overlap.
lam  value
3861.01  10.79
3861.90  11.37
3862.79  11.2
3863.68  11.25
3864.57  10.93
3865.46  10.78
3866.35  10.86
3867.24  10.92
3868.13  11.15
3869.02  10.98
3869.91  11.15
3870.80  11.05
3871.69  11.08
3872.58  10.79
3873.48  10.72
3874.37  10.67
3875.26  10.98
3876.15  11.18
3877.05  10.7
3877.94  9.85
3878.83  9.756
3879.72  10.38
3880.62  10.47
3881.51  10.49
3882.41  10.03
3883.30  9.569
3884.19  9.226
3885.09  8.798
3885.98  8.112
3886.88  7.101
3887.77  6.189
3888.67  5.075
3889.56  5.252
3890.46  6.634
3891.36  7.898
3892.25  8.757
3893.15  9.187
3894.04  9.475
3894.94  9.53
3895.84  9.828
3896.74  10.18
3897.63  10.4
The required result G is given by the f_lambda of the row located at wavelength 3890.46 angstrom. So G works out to 6.634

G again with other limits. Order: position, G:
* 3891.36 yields 7.898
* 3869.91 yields 11.15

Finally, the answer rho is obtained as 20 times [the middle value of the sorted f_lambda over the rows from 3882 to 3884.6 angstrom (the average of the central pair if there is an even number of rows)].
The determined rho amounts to 191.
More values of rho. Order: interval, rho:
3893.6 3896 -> 191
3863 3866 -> 219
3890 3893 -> 158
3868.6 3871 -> 221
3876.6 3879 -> 197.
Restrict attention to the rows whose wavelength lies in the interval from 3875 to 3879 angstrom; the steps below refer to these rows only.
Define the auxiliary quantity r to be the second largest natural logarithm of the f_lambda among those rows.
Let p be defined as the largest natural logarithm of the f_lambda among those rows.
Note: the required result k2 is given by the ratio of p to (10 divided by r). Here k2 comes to 0.578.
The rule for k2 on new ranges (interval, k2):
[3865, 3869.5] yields 0.578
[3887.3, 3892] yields 0.391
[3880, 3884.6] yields 0.552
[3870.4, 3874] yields 0.578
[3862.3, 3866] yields 0.585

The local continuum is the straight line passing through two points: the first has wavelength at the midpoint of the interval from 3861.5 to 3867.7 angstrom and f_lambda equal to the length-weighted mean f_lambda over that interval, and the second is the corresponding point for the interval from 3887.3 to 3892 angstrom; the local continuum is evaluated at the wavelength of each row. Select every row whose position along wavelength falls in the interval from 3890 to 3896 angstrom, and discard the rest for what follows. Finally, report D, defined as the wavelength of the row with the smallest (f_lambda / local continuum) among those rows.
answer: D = 3890.46 angstrom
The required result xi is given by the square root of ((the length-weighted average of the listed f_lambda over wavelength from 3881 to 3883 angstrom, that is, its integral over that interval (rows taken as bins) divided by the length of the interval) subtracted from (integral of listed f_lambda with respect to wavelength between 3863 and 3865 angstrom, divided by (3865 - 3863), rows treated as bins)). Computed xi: 0.9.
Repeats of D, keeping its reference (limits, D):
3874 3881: 3877.94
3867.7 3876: 3868.13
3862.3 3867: 3862.79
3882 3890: 3888.67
